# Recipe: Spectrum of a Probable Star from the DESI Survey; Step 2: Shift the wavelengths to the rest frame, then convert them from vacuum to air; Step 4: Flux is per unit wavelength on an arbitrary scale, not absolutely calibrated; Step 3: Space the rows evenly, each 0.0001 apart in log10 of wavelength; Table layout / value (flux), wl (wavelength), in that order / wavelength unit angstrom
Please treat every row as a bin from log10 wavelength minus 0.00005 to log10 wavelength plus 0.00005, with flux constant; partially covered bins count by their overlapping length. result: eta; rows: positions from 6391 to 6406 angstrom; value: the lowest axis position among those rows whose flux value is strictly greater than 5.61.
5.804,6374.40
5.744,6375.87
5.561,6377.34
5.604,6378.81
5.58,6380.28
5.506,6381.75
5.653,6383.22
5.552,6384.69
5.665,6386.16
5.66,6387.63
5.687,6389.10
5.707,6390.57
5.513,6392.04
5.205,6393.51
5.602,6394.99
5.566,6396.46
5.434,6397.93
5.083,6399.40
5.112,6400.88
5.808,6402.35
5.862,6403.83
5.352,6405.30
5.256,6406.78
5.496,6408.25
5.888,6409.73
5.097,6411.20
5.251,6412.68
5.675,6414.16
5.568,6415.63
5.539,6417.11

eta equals 6402.35 angstrom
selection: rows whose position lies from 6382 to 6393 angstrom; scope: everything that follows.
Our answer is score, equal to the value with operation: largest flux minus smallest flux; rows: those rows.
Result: 0.19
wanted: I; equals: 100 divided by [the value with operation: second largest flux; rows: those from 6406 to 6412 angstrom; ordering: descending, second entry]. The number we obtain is 18.2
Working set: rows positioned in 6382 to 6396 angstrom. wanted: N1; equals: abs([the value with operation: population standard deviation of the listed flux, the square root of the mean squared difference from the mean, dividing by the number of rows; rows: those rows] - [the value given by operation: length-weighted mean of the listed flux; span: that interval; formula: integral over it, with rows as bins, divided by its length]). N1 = 5.43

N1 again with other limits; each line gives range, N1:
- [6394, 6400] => 5.22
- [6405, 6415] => 5.18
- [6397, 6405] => 5.13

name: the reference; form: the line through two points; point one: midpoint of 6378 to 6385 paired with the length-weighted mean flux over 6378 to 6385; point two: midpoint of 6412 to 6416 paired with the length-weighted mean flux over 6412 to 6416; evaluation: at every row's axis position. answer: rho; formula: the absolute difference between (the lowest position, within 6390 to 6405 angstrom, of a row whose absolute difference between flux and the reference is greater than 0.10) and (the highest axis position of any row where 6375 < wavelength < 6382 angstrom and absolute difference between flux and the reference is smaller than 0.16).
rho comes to 8.8 angstrom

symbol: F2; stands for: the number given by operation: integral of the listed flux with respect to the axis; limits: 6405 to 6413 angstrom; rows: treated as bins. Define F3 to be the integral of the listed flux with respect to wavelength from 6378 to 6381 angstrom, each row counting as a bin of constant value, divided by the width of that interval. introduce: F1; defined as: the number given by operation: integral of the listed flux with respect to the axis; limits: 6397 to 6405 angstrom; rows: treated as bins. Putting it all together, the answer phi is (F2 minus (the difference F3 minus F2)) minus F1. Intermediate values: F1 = 44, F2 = 43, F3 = 5.59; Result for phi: 37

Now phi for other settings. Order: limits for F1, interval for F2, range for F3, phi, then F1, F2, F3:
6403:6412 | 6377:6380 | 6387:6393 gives -22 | 49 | 17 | 5.63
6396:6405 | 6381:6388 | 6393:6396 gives 24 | 49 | 39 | 5.42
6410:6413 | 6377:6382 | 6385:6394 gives 34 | 16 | 28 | 5.59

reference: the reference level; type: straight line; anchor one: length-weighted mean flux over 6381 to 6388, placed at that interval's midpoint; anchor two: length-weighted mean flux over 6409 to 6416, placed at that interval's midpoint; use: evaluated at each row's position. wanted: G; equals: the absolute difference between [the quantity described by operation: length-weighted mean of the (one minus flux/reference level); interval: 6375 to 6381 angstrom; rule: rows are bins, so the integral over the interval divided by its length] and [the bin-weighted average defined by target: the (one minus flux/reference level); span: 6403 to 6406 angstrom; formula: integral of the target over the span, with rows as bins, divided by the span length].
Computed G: 0.017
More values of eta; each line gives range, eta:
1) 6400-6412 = 6402.35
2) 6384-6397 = 6386.16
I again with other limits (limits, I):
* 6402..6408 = 17.2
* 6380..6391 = 17.6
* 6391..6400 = 18.0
